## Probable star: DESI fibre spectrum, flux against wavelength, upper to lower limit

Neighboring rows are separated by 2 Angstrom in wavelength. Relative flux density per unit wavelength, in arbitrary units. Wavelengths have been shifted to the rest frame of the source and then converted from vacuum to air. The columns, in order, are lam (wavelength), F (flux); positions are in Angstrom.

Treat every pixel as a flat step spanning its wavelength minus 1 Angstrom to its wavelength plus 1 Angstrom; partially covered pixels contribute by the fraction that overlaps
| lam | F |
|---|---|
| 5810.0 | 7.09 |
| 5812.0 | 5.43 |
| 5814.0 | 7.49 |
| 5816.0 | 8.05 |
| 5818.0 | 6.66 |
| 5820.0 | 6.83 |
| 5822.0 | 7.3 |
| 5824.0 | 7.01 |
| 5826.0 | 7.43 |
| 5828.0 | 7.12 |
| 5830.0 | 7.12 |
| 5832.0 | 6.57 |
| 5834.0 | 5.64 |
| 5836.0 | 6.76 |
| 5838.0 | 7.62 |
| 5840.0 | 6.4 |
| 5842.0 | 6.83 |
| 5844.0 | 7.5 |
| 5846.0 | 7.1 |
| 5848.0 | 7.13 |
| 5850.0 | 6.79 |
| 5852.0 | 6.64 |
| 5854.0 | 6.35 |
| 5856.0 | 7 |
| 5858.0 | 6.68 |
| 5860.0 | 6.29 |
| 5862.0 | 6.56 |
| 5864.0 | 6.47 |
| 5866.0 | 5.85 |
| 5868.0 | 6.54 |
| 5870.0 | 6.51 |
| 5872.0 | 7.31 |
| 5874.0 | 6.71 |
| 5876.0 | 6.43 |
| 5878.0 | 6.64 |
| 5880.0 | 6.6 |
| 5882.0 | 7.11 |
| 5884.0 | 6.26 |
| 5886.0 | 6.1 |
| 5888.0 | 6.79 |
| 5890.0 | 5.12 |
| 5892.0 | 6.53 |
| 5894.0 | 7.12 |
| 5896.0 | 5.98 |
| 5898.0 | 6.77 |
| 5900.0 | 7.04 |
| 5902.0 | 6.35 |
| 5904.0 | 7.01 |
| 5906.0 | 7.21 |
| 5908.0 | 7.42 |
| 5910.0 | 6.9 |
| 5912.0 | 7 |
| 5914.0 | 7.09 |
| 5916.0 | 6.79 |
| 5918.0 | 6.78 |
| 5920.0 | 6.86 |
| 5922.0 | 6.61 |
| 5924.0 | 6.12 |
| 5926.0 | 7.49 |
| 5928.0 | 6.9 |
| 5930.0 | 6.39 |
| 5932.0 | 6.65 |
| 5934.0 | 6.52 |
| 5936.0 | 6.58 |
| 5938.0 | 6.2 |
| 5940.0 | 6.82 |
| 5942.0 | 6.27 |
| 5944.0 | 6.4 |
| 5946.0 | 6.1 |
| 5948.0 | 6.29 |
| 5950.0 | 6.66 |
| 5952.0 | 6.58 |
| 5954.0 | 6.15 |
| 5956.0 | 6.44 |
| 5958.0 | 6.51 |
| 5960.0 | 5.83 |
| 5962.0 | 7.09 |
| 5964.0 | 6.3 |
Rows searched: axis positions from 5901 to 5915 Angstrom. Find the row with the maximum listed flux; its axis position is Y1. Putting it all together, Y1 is 5908.0 Angstrom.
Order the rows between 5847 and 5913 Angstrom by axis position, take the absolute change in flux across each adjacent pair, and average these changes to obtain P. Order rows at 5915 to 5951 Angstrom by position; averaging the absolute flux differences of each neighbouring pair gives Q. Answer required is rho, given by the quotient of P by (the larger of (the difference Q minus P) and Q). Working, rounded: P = 0.51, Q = 0.37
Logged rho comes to 1.37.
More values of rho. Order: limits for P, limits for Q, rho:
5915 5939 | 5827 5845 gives 0.52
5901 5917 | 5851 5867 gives 0.79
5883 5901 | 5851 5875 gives 1.95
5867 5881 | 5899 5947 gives 0.88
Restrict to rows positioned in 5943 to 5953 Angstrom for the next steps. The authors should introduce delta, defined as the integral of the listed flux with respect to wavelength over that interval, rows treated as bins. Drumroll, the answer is 64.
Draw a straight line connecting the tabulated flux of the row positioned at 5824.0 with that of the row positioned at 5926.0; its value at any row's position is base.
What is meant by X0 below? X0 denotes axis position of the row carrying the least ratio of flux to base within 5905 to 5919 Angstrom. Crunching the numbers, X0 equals 5918.0 Angstrom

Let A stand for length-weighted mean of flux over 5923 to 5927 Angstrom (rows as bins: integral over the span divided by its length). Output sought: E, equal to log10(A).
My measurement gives 0.833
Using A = 6.8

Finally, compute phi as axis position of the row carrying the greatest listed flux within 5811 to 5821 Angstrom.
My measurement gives 5816.0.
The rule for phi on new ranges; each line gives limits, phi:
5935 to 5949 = 5940.0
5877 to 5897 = 5894.0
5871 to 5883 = 5872.0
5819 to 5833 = 5826.0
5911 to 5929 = 5926.0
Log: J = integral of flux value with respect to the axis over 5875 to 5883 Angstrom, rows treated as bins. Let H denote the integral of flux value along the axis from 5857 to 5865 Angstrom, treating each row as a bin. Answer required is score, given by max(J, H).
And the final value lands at 54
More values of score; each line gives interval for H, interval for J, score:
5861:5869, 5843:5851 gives 57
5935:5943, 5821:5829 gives 58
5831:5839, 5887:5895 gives 53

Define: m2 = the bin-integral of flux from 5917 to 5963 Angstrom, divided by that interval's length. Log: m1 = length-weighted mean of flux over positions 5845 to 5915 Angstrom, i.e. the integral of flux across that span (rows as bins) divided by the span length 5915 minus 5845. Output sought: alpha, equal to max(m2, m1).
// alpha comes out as 6.67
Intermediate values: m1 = 6.67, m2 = 6.53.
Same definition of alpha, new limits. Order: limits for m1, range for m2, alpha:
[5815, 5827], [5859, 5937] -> 7.21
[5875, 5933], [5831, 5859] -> 6.79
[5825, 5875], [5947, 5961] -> 6.76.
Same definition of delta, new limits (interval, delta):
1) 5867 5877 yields 67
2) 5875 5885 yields 66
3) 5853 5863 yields 66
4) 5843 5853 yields 70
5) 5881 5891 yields 63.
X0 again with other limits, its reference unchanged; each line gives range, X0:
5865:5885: 5866.0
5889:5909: 5890.0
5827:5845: 5834.0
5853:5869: 5866.0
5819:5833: 5832.0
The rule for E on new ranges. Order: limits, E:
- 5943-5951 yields 0.804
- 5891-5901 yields 0.825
